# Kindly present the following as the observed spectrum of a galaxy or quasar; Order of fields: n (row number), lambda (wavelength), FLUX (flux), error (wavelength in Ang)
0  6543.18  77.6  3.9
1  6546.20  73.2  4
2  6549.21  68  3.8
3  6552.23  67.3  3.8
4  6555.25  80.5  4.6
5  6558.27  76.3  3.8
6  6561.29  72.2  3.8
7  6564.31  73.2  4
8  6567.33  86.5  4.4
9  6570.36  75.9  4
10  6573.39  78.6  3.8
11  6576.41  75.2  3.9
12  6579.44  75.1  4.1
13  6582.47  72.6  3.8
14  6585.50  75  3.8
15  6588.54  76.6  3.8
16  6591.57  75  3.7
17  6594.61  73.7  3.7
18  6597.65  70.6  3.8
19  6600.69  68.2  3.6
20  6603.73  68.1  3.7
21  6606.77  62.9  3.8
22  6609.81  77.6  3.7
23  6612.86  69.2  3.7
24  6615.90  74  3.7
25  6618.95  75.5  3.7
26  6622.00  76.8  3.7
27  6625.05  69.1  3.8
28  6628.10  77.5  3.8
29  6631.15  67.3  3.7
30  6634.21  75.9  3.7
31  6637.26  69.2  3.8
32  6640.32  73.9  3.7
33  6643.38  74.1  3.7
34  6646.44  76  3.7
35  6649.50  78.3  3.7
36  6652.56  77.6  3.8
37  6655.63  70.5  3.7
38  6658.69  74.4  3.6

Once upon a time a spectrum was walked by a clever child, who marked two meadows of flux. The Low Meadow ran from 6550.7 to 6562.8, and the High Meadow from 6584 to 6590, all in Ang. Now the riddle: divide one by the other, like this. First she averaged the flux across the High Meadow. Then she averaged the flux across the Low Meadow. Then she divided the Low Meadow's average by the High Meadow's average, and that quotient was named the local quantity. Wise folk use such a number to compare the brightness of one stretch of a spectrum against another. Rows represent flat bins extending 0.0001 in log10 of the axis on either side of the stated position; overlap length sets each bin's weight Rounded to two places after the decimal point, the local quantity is 0.98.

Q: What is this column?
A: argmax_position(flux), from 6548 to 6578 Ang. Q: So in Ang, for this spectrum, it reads 6567.33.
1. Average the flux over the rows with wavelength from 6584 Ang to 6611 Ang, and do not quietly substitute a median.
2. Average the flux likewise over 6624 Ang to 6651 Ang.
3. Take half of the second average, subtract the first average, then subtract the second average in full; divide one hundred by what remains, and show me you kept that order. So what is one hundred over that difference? -0.920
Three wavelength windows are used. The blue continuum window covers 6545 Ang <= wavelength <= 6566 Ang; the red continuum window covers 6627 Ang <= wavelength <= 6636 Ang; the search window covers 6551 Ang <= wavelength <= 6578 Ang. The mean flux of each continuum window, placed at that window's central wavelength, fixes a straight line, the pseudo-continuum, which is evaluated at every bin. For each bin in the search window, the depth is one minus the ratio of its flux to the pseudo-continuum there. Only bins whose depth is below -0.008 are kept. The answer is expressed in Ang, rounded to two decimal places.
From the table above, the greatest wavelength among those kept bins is 6576.41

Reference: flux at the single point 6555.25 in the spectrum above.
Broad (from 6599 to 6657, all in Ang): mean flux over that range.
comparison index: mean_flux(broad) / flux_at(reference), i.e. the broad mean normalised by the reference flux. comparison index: 0.90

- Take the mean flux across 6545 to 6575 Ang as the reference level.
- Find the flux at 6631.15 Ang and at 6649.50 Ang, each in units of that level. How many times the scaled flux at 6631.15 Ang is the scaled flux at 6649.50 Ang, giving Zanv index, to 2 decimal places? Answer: 1.16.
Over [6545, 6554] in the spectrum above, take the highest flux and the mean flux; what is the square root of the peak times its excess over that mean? 16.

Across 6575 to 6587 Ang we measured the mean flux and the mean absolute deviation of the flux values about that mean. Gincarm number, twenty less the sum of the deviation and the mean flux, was -55.4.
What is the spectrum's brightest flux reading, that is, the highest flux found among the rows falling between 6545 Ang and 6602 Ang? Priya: 86.5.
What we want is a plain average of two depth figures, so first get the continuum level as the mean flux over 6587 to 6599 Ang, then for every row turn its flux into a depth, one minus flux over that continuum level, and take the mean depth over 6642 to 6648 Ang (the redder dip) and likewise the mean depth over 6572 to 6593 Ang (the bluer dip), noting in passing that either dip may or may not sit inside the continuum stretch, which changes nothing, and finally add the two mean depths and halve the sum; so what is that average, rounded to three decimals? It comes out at -0.017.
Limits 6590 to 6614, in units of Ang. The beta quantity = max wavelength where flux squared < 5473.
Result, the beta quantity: 6612.86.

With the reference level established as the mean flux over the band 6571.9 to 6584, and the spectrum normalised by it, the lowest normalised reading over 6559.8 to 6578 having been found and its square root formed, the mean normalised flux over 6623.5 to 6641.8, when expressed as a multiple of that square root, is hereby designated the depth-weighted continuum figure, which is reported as 0.98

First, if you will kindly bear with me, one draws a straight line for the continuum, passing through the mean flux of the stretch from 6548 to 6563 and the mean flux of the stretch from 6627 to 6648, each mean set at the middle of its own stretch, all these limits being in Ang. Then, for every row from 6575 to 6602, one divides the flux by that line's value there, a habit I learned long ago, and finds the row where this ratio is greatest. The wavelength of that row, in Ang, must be 6588.54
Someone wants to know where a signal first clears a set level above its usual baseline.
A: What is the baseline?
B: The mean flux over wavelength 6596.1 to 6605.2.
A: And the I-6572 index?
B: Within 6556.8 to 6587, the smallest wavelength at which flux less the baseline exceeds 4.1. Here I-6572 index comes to 6558.27 Ang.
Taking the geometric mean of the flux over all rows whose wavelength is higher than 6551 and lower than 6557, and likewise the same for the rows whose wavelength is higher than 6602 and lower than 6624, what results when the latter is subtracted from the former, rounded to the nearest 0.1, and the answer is 1.8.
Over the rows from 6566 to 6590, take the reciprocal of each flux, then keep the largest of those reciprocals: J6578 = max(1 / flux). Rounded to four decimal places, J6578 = 0.0138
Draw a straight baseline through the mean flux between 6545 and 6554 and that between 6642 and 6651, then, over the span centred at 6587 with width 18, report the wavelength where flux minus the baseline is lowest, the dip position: 6582.47 Ang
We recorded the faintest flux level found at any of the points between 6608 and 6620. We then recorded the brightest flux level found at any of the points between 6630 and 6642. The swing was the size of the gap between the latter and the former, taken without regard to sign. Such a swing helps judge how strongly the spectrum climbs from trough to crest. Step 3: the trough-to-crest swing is 6.7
